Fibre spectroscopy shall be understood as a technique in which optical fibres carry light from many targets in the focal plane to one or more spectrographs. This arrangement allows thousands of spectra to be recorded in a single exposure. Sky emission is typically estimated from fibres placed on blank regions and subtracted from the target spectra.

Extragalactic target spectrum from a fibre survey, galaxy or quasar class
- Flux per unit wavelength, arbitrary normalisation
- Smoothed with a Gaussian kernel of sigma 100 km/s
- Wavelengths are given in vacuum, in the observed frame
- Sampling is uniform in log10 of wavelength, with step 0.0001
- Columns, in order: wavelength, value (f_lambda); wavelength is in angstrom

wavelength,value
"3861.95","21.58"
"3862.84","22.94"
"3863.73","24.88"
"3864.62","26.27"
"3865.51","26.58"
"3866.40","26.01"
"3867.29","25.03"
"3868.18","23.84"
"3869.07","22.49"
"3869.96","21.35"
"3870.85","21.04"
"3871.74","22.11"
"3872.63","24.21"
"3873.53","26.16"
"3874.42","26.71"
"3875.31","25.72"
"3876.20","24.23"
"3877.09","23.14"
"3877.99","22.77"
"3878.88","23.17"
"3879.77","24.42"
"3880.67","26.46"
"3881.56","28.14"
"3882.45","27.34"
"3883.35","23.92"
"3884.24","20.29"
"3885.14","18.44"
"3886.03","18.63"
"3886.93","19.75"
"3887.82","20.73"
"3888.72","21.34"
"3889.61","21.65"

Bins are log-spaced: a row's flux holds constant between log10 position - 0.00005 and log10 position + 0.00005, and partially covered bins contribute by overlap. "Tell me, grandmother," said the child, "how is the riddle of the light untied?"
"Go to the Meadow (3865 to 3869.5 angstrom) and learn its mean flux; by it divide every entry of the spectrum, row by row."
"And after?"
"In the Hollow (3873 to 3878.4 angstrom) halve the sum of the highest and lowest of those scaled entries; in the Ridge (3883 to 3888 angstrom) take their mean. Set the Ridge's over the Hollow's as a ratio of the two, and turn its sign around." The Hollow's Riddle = -0.82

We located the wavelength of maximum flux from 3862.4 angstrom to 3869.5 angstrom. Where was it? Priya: 3865.51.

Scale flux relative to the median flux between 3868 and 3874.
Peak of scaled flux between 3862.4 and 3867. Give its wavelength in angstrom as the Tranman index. 3865.51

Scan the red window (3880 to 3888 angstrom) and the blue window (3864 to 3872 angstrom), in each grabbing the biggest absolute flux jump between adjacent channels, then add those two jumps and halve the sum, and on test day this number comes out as 2.5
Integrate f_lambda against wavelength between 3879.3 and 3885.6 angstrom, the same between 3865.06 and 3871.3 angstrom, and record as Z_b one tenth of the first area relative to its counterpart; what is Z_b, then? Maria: 0.102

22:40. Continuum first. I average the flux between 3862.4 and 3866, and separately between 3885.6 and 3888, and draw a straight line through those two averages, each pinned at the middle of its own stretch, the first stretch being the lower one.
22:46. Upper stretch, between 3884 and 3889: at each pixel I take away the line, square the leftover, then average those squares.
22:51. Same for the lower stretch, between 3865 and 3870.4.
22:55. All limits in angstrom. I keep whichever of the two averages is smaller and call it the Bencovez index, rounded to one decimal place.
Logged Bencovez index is 1.7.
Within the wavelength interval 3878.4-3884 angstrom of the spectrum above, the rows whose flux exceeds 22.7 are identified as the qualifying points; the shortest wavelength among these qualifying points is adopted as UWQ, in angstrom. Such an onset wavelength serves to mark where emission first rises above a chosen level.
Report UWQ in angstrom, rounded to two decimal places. 3878.88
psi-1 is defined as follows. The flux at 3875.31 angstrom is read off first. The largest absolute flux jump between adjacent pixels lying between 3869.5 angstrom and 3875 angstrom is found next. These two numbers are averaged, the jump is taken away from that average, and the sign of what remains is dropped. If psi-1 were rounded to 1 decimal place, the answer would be 11.8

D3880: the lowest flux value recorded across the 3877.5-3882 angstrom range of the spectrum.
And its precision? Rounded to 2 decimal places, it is 22.77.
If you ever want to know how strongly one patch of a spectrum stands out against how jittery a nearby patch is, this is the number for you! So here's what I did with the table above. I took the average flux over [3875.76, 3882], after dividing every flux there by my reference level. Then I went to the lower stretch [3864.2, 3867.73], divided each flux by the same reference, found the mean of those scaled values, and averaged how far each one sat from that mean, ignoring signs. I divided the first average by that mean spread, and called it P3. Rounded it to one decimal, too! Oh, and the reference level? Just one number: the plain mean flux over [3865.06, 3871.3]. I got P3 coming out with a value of 52.2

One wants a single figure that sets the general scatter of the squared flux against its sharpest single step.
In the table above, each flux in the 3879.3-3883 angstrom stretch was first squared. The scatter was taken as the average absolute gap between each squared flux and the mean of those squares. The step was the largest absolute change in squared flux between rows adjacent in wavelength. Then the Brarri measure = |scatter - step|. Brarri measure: 43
